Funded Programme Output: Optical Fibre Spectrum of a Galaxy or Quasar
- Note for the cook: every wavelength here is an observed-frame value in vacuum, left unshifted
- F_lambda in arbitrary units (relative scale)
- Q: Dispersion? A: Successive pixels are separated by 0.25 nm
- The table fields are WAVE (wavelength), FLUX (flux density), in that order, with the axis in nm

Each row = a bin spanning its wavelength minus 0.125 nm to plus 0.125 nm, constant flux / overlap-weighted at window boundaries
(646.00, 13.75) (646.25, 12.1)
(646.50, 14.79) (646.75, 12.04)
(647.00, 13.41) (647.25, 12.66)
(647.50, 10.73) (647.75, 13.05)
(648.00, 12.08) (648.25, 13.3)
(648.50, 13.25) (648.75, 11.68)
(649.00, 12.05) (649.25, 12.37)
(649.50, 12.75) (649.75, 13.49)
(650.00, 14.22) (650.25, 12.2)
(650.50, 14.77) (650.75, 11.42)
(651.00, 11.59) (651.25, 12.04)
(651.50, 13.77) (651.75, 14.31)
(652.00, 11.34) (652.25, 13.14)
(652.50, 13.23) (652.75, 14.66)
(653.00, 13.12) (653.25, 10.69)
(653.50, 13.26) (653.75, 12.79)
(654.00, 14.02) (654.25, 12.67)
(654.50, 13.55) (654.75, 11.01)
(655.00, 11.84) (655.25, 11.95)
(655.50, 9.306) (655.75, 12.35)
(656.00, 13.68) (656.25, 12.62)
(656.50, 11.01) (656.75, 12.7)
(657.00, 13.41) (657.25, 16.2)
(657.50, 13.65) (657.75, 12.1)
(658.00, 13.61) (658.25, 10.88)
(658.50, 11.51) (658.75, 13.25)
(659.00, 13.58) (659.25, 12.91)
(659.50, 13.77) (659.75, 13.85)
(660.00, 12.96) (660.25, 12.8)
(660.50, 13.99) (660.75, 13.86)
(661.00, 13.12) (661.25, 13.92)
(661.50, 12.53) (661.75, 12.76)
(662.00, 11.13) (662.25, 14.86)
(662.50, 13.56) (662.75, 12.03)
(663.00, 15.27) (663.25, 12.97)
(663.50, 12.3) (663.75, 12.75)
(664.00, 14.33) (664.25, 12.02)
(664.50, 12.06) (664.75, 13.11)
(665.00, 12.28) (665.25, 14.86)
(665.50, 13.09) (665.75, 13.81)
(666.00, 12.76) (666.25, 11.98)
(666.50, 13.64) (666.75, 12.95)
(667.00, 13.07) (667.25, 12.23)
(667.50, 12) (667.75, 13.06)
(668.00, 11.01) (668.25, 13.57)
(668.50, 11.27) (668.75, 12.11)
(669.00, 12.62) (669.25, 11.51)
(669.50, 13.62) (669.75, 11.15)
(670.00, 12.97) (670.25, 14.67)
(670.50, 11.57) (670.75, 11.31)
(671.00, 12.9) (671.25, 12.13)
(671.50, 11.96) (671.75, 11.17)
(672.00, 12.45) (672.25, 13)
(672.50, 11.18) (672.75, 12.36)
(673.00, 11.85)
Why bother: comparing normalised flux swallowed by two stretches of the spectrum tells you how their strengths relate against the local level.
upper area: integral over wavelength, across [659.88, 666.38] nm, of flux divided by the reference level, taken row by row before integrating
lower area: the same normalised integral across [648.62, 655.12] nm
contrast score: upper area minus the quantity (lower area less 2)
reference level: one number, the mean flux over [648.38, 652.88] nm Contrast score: 2.18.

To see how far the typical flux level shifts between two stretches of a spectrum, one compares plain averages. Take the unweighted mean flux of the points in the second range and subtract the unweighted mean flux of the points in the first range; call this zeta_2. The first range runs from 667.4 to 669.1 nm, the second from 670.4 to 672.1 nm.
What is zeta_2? -0.31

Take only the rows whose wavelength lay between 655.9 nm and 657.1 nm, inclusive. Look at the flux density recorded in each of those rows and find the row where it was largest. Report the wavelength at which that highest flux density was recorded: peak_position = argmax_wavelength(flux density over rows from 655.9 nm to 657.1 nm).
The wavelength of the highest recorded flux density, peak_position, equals 656.00 nm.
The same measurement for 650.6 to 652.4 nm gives 651.75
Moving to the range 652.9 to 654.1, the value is 654.00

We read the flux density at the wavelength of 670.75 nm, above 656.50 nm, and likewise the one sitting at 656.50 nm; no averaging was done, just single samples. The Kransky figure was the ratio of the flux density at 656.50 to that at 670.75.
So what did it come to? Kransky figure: 0.97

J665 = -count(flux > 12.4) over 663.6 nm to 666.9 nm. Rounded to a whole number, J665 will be -9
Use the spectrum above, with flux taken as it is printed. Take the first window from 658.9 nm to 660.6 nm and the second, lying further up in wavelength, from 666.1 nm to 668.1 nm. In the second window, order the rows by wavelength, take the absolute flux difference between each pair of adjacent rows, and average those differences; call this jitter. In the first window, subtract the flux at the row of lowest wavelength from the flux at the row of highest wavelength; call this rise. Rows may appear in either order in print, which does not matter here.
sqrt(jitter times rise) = 0.62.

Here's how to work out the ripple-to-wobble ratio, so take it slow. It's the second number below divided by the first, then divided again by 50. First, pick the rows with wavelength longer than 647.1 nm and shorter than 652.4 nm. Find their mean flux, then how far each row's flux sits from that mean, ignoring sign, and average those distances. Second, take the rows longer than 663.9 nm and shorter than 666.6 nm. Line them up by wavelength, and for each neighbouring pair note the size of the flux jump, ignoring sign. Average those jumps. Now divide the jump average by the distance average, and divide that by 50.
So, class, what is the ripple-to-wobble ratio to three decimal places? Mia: 0.029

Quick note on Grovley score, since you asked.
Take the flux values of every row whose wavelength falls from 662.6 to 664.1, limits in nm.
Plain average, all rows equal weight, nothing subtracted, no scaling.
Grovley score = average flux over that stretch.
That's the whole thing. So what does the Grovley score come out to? 13.3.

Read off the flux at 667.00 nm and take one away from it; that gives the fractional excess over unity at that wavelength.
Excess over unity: 12.1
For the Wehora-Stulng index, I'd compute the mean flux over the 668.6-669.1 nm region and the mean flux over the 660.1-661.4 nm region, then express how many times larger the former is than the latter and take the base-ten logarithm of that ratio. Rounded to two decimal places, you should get -0.04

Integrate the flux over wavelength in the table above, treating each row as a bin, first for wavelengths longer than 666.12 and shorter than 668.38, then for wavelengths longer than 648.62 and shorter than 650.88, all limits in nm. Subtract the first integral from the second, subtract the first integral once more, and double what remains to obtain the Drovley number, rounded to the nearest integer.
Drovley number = -56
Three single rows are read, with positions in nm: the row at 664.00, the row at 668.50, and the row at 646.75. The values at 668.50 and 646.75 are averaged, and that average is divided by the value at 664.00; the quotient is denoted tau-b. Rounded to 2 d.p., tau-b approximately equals 0.81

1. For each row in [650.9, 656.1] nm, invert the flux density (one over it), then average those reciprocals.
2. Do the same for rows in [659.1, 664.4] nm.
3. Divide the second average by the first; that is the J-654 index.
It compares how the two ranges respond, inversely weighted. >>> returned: 0.95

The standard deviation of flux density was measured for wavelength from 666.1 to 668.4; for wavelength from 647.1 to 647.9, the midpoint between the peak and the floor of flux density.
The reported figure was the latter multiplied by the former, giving 10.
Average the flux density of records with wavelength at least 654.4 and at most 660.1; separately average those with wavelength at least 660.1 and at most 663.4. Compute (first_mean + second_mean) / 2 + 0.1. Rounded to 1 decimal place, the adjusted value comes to 13.1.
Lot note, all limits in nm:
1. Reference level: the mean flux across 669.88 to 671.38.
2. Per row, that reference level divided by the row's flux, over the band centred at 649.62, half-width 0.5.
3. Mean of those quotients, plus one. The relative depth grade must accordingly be 1.96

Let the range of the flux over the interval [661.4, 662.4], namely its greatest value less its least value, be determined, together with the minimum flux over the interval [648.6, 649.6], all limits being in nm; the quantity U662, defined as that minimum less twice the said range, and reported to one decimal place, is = 4.2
